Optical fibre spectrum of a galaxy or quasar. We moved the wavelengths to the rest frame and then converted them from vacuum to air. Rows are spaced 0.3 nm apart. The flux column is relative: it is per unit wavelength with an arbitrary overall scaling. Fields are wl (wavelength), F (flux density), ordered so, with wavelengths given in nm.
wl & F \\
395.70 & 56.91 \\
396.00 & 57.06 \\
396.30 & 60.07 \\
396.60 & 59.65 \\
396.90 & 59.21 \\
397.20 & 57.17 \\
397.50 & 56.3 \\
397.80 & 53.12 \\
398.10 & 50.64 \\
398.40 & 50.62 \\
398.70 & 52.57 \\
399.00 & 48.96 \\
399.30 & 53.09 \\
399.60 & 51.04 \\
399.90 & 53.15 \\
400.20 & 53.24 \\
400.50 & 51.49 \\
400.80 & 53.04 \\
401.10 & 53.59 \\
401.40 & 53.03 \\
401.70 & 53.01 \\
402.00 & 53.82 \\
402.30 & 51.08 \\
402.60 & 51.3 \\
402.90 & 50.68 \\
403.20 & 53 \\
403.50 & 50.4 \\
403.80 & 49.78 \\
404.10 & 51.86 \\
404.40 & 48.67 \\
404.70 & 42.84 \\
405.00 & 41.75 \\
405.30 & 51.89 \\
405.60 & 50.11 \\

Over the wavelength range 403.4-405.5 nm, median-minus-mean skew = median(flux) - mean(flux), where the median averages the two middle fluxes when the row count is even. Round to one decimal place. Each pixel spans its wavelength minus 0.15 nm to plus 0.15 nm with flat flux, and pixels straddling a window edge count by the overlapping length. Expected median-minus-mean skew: 1.6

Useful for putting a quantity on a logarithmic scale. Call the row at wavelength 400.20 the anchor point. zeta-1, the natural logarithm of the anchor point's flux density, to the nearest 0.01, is 3.97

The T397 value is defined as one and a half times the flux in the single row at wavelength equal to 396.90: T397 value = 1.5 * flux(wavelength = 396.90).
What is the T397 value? 88.8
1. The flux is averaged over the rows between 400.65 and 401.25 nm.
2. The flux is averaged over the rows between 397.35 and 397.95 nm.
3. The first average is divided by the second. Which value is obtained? 0.97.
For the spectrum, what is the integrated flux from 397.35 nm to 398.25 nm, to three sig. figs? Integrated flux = 48.0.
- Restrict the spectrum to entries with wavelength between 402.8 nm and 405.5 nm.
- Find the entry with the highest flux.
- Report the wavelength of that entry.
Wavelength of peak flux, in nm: 403.20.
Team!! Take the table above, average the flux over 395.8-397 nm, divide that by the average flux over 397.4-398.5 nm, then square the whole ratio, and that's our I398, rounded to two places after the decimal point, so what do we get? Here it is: 1.25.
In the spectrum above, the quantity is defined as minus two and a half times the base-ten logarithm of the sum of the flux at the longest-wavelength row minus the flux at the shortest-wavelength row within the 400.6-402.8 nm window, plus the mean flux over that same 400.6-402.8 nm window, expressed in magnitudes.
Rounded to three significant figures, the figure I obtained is -4.27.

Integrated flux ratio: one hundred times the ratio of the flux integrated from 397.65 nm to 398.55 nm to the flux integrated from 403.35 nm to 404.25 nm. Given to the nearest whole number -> 102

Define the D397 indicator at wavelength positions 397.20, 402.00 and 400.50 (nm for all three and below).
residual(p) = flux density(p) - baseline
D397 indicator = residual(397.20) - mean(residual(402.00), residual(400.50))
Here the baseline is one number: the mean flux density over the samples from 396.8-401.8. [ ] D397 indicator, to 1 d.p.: 4.5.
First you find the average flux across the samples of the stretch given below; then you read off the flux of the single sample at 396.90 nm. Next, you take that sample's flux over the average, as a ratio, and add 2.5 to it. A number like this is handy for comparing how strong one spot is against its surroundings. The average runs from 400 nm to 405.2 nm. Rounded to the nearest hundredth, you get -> 3.67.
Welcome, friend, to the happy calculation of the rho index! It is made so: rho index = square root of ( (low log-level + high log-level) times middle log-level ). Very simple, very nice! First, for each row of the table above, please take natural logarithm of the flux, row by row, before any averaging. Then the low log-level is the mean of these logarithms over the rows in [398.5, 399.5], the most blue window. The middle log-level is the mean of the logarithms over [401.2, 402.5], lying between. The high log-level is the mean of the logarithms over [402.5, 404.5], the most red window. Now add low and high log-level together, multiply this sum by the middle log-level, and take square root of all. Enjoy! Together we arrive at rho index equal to 5.586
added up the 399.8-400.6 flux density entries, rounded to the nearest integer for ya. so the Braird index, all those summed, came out 158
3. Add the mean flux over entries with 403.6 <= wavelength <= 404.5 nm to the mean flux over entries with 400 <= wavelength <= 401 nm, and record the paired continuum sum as 103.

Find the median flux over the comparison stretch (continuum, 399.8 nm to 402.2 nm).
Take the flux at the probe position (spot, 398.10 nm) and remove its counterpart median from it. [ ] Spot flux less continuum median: -2.5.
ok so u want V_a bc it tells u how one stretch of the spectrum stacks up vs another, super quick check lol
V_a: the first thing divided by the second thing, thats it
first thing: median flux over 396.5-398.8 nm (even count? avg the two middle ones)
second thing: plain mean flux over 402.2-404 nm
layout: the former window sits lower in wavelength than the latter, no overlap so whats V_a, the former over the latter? 1.07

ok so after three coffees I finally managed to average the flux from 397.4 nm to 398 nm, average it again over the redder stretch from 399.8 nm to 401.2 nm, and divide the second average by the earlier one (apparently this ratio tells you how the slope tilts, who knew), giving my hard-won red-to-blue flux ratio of 0.97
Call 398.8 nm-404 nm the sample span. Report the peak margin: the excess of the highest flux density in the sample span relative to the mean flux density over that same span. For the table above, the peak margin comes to 1.8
